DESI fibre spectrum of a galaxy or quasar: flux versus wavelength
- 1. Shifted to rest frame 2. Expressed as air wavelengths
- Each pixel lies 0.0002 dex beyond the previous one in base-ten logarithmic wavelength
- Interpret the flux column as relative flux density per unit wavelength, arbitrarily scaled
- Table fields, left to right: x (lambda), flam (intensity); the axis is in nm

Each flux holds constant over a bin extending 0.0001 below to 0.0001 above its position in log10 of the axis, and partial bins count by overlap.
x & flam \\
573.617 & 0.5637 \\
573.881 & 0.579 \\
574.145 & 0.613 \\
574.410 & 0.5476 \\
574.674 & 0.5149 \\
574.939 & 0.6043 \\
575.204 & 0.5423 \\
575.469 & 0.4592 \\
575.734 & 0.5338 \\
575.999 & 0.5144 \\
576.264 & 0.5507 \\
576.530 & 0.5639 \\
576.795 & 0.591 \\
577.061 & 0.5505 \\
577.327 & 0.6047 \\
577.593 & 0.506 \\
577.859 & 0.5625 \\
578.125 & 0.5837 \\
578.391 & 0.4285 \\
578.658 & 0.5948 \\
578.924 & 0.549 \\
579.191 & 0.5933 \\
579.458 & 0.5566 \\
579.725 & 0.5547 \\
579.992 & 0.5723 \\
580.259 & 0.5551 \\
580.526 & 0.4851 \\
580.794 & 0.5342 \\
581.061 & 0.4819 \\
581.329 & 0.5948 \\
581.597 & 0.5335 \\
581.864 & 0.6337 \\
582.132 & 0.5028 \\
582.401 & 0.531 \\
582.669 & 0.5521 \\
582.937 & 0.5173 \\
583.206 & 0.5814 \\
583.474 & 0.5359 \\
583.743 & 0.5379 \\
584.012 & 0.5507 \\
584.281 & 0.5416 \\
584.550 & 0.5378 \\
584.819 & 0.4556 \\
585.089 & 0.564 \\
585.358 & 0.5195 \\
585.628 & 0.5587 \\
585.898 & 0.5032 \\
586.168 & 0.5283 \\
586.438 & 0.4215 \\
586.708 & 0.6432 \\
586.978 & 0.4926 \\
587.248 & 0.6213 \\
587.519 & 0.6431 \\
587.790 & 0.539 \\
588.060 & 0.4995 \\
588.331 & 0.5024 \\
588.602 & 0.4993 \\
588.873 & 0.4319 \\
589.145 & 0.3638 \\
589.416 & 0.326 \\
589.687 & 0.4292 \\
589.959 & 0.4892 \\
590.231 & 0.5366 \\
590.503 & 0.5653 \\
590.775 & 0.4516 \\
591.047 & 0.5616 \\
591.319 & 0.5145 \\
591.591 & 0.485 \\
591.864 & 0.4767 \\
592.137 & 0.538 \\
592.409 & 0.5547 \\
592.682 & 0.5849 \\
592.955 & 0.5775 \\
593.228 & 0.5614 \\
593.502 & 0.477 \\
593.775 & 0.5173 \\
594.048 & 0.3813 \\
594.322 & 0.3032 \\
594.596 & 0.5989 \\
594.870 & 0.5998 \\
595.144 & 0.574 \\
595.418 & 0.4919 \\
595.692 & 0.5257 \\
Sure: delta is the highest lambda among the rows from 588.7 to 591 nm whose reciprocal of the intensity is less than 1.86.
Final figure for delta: 590.503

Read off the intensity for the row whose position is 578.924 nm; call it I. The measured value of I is 0.549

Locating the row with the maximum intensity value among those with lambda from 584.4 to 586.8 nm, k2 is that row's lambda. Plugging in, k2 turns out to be 586.708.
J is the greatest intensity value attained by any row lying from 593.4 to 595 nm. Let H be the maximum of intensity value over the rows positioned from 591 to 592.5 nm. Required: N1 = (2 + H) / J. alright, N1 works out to 4.3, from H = 0.5616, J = 0.5998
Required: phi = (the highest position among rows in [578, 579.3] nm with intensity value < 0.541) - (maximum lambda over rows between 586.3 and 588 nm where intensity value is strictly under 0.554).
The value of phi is -9.40 nm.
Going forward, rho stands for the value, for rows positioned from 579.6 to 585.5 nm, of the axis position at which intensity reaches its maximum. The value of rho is 581.864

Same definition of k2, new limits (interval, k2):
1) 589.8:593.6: 592.682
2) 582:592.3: 586.708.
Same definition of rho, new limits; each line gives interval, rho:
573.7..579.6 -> 574.145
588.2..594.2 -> 592.682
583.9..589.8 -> 586.708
